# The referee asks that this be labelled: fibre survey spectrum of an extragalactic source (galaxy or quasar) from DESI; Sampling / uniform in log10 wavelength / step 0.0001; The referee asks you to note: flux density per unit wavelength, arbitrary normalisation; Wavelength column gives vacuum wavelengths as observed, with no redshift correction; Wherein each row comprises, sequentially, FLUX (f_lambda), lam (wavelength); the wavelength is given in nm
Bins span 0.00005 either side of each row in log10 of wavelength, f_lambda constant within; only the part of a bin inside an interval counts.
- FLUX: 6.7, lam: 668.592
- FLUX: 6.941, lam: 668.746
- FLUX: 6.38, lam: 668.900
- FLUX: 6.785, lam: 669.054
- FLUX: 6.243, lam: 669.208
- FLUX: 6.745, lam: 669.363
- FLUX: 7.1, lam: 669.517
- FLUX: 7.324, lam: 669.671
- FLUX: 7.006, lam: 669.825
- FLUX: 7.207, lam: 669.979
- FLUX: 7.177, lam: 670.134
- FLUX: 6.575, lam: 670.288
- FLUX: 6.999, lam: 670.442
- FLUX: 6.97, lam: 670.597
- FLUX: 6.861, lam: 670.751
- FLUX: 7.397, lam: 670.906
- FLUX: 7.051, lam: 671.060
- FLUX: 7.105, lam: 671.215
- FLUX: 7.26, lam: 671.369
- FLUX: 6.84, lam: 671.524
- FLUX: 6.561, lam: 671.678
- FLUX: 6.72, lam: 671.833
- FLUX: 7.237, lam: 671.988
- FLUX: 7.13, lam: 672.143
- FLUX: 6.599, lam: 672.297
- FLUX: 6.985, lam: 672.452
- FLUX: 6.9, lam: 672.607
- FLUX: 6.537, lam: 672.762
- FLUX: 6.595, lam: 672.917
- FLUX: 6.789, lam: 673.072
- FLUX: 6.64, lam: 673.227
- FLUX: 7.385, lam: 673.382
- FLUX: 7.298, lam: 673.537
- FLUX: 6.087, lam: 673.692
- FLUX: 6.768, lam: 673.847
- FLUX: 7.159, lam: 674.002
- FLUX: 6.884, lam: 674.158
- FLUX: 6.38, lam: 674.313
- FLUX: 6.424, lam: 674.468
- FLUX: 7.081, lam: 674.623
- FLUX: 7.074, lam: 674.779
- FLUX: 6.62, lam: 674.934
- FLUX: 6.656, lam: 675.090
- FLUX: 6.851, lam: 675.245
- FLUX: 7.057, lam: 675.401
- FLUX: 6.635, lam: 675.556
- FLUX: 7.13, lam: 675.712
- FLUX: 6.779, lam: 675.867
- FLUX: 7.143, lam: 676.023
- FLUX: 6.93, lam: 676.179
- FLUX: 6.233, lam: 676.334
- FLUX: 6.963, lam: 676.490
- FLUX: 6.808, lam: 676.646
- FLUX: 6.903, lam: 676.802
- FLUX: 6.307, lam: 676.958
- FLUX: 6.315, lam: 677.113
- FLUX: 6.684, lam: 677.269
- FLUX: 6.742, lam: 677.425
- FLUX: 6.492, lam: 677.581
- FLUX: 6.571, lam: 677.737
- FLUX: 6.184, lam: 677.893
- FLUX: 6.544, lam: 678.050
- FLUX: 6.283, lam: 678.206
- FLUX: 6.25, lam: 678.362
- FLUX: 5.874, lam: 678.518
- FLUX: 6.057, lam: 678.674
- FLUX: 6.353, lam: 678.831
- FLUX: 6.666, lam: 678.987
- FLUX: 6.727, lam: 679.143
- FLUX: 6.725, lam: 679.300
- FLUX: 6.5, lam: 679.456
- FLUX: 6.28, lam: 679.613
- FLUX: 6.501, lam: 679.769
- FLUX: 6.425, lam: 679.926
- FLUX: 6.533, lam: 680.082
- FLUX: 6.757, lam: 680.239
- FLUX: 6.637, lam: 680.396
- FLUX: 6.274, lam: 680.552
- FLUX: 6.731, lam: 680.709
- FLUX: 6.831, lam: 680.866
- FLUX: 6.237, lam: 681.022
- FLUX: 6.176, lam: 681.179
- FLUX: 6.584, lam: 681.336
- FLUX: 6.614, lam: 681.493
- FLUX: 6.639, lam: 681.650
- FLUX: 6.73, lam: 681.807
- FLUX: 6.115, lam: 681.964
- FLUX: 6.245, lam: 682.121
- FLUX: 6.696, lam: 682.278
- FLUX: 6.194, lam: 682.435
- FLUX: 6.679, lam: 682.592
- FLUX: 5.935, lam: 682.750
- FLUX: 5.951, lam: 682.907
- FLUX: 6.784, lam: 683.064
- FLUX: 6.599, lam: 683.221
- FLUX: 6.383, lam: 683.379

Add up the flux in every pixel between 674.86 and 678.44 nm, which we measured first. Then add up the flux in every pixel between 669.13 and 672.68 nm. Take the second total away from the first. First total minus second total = -6.9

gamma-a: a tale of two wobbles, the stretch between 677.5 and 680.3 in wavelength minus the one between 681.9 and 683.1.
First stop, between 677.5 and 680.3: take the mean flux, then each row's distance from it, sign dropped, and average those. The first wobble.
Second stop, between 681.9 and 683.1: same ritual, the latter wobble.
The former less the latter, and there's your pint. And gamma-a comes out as -0.10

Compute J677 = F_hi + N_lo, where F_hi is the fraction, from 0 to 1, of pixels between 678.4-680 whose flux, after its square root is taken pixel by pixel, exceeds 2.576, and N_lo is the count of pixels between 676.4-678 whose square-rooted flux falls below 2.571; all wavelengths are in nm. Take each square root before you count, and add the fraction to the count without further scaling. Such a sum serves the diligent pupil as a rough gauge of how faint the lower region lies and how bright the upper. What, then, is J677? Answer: 5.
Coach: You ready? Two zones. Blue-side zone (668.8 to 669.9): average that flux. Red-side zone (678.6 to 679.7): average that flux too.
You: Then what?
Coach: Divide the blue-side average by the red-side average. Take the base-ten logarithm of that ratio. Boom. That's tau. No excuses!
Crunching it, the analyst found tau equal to 0.021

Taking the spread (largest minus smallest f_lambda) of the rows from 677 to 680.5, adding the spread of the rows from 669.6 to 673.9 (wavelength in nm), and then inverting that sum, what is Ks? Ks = 0.46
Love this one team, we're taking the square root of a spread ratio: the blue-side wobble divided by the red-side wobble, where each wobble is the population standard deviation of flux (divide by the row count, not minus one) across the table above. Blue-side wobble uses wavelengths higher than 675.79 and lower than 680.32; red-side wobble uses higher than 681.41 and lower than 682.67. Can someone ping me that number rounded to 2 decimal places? 1.10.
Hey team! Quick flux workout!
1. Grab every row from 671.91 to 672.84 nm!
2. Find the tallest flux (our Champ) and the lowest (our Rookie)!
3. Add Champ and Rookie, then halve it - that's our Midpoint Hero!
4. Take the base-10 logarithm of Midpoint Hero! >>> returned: 0.838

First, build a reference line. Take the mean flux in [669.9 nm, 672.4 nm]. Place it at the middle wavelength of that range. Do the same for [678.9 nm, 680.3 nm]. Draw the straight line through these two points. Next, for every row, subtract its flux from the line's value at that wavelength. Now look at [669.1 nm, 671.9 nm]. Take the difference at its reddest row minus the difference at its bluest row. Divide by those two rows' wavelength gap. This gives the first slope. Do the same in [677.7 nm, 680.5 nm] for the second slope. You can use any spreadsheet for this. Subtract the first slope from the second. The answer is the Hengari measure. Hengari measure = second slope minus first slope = 0.2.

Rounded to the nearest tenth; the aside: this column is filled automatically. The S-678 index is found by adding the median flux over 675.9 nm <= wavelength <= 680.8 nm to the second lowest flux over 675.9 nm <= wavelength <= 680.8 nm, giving 12.6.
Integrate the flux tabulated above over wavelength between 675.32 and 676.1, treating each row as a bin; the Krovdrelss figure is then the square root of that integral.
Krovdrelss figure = 2.33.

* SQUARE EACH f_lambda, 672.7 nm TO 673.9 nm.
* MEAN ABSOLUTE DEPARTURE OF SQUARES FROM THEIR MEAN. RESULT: 4.1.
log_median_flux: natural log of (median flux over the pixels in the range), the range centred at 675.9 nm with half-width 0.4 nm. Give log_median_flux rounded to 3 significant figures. 1.94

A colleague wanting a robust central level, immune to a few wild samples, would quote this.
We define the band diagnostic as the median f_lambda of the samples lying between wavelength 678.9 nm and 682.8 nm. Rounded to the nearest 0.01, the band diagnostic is 6.58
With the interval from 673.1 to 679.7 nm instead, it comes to 6.66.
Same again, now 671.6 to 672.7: 6.90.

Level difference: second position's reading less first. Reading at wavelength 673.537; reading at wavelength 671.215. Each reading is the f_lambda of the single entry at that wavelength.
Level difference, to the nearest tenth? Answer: -0.2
